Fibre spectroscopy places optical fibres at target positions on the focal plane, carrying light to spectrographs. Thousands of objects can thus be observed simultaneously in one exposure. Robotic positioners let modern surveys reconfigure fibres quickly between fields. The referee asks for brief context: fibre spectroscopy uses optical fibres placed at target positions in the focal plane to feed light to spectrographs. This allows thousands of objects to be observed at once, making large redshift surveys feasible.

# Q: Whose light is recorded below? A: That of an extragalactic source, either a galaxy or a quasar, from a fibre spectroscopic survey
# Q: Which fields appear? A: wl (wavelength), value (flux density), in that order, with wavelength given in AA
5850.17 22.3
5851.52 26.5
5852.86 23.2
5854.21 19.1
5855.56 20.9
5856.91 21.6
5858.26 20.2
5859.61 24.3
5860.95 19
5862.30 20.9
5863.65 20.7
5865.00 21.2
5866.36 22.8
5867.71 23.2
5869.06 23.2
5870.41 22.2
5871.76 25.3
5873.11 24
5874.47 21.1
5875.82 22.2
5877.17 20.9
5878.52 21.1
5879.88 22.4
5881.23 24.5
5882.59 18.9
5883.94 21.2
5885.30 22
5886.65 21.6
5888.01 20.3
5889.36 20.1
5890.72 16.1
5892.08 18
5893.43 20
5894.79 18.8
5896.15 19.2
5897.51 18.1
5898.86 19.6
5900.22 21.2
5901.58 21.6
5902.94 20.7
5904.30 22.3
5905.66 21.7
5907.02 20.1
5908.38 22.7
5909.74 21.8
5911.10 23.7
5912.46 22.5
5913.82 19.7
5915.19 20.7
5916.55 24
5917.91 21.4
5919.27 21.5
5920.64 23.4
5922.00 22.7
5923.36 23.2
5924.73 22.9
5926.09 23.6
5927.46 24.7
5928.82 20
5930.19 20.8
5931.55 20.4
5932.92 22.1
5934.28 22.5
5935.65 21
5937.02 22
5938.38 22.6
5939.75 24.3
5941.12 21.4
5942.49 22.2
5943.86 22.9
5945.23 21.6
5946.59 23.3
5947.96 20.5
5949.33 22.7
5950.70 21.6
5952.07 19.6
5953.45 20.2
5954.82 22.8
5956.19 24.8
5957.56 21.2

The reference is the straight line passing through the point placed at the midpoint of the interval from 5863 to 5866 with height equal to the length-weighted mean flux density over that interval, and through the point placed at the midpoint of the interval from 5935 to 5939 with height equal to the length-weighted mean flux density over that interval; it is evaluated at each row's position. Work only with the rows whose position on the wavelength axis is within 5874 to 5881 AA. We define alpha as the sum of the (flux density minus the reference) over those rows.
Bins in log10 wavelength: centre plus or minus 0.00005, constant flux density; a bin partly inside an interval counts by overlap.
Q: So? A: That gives 1.6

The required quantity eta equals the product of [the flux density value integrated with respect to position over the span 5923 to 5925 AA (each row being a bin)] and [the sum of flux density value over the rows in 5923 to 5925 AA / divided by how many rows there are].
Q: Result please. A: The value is 1060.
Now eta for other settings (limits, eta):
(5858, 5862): 1802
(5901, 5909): 3701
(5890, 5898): 2698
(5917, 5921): 1953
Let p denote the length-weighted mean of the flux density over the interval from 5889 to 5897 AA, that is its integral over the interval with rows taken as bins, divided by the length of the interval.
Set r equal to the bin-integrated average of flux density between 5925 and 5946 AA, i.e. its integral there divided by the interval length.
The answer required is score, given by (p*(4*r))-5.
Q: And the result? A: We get 1646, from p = 18.6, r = 22.2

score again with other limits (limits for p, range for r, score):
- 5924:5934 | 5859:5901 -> 1860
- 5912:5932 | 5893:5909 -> 1808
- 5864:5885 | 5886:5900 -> 1707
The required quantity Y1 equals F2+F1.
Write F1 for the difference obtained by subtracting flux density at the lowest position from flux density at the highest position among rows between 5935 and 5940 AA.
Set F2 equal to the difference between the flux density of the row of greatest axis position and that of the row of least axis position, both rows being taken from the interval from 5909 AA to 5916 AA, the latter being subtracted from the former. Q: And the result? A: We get 2.2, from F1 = 3.3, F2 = -1.1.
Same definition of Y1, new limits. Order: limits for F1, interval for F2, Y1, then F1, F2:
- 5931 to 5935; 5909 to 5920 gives 1.8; 2.1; -0.3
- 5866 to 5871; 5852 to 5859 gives -3.6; -0.6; -3.0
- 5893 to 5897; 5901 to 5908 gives -2.3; -0.8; -1.5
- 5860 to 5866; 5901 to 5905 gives 2.9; 2.2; 0.7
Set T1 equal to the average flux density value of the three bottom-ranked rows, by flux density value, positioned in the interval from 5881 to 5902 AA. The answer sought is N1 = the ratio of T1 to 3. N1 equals 5.80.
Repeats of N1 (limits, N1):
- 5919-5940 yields 6.80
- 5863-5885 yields 6.72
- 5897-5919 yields 6.38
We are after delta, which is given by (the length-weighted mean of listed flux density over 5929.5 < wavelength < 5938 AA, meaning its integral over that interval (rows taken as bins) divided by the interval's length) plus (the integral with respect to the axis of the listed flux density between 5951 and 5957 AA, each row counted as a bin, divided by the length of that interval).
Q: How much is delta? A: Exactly 43.3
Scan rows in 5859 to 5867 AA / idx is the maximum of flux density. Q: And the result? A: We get 24.3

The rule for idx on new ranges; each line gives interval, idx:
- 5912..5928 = 24.7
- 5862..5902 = 25.3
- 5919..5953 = 24.7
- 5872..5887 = 24.5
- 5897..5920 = 24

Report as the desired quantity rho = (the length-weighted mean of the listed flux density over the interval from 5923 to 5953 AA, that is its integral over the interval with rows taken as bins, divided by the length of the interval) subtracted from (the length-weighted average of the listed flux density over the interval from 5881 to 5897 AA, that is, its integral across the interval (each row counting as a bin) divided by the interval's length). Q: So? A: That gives -2.1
